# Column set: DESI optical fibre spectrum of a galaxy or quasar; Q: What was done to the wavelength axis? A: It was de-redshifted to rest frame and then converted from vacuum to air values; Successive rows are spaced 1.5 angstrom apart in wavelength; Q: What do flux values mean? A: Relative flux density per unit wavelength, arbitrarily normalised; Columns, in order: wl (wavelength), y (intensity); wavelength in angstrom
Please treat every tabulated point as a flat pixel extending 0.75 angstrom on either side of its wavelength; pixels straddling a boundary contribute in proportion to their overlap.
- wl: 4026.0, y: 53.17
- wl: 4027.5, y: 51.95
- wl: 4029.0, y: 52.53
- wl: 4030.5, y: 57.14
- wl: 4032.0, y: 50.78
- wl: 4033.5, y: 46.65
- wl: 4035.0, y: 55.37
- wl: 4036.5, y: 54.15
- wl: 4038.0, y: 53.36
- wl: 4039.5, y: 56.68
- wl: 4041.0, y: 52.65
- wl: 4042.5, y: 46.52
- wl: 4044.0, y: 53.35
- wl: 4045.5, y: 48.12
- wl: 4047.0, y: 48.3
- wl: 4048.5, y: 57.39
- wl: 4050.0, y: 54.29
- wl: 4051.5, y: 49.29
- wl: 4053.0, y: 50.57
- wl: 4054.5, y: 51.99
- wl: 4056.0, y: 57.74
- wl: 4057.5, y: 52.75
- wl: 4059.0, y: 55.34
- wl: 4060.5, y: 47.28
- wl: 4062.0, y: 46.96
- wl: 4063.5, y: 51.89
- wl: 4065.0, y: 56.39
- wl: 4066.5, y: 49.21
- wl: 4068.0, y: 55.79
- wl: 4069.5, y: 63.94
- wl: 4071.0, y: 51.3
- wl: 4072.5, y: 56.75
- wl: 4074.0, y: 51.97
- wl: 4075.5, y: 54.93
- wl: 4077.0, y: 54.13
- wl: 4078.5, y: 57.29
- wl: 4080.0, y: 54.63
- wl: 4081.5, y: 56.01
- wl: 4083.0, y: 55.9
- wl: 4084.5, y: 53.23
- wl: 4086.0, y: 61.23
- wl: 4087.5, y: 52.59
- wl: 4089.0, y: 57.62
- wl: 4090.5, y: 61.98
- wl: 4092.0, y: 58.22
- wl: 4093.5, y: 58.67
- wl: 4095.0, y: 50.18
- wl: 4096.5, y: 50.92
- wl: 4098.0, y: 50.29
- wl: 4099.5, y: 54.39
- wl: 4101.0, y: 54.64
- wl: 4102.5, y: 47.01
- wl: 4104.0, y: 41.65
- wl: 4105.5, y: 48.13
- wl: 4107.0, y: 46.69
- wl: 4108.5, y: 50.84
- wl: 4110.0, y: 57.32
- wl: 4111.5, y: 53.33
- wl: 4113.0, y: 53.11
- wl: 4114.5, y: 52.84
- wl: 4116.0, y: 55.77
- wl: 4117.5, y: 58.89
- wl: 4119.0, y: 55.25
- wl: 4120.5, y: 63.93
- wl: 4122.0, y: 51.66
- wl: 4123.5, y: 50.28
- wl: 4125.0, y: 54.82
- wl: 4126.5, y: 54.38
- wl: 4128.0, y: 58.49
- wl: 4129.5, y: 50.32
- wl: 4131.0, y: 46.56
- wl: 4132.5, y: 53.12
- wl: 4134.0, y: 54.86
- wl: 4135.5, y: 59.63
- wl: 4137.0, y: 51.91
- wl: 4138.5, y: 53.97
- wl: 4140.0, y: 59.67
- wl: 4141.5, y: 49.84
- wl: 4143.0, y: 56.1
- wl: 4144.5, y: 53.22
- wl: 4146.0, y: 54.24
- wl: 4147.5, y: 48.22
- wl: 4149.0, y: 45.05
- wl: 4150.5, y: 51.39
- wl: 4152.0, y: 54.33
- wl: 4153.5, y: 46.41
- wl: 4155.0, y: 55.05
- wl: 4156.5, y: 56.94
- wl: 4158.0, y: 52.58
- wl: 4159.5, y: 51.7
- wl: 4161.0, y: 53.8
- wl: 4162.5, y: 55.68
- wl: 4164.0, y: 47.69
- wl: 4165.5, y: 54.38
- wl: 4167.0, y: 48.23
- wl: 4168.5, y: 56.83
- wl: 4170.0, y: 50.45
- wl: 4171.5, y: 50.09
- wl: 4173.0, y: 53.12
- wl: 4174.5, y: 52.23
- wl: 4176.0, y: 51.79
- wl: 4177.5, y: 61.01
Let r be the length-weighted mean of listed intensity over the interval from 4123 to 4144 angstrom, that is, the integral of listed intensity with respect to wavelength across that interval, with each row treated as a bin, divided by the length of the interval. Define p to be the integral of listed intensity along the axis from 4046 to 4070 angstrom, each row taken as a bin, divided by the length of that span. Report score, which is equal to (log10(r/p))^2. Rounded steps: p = 52.9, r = 53.9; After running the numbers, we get 0.0001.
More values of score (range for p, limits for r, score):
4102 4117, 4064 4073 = 0.0014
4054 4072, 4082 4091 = 0.0007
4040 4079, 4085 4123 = 0.0001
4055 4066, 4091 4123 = 0.0000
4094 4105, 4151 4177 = 0.0004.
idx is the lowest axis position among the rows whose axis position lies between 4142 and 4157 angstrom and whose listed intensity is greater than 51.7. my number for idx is 4143.0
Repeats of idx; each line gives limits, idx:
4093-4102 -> 4093.5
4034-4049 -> 4035.0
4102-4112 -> 4110.0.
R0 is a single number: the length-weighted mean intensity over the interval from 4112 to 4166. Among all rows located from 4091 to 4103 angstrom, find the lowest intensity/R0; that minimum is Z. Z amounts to 0.88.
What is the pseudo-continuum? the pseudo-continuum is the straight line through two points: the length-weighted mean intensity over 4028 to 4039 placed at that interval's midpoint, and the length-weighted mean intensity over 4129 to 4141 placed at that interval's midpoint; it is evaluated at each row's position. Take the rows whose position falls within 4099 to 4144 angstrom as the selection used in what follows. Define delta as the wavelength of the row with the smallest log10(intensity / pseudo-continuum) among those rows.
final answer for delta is 4104.0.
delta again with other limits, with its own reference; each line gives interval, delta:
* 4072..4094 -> 4074.0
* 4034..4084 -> 4042.5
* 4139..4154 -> 4149.0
